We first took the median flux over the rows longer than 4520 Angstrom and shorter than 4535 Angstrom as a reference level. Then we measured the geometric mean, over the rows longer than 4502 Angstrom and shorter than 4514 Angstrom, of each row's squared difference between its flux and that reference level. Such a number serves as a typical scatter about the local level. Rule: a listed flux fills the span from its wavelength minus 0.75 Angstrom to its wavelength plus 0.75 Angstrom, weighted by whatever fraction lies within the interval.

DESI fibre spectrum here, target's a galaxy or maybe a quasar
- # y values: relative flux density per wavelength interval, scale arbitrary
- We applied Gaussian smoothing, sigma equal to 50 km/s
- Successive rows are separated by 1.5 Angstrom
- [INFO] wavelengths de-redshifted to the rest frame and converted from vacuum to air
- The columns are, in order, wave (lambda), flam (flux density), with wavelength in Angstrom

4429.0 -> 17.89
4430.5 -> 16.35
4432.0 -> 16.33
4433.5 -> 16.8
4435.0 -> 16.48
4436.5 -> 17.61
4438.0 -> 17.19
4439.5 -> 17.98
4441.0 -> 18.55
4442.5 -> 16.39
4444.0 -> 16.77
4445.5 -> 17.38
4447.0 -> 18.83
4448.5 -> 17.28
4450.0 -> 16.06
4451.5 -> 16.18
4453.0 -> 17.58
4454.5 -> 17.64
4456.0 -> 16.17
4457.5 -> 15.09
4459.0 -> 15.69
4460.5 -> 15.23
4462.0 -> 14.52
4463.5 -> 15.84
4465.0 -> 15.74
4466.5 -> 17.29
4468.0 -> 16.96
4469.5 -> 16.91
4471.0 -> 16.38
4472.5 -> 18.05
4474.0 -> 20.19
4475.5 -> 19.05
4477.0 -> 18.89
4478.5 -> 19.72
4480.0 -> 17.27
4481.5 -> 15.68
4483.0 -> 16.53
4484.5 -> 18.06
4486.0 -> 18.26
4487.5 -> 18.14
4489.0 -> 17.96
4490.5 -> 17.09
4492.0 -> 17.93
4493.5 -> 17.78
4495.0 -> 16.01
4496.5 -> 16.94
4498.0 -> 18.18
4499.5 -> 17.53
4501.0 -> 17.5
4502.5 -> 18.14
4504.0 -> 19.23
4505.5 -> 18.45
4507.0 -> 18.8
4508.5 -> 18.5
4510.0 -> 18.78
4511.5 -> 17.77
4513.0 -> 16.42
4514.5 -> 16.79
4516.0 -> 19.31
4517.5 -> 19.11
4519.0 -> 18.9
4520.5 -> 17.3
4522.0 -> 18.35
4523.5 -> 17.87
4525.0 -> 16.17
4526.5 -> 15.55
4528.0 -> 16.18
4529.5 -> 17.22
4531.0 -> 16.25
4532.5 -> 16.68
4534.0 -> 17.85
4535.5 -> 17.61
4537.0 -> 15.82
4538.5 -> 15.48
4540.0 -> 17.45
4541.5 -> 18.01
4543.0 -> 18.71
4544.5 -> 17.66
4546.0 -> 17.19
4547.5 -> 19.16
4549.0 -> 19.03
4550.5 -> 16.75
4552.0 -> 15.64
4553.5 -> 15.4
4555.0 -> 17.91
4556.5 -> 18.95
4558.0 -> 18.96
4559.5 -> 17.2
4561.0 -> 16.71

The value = 1.7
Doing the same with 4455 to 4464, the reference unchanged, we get 2.0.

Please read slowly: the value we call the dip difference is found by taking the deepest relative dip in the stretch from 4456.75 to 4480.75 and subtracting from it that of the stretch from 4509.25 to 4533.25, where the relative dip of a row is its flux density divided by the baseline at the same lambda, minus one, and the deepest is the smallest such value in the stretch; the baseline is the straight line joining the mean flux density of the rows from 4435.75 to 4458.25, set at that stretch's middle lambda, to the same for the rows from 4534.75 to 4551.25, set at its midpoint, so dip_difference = -0.045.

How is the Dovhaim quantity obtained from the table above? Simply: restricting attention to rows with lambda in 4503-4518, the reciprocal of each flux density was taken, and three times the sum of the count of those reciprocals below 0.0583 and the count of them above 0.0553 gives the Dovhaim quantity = 33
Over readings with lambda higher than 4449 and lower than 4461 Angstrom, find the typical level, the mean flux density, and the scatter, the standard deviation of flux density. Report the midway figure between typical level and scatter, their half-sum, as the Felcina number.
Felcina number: 8.6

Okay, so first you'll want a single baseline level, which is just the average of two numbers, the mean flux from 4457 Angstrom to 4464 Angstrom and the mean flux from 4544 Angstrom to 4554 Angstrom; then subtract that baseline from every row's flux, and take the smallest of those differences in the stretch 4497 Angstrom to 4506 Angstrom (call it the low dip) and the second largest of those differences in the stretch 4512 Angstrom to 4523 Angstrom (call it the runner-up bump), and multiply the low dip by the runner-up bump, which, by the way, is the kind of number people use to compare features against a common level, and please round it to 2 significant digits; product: 3.5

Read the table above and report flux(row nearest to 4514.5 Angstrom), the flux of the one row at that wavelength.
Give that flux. 16.79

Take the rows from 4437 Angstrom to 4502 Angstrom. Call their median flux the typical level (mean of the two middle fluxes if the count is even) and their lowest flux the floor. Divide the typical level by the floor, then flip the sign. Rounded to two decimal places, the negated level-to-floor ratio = -1.19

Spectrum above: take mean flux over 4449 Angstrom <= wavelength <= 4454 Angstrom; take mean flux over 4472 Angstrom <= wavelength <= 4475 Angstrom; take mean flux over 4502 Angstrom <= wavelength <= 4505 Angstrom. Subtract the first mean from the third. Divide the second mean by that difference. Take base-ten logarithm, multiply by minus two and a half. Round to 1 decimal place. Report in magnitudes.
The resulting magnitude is -2.4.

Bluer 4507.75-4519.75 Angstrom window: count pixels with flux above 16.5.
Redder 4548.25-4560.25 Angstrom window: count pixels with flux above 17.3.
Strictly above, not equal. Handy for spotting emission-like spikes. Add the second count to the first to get 11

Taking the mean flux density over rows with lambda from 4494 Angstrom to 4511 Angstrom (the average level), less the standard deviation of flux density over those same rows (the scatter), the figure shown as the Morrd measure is 17.1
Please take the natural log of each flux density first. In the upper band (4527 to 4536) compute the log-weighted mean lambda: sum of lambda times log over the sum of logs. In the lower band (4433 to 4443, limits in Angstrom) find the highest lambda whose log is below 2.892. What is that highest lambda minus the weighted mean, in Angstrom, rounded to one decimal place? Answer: -89.3 Angstrom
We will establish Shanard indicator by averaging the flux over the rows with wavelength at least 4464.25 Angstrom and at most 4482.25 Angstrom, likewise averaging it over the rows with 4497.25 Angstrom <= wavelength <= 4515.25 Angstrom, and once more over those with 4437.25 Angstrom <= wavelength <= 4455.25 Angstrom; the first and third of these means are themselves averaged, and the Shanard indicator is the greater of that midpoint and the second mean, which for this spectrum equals 18.01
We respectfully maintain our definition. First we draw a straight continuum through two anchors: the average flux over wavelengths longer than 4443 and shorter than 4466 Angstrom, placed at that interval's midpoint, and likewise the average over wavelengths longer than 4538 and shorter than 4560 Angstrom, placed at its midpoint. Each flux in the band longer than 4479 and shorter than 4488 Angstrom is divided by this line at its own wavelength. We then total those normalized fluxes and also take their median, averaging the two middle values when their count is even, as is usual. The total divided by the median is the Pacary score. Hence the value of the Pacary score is 5.877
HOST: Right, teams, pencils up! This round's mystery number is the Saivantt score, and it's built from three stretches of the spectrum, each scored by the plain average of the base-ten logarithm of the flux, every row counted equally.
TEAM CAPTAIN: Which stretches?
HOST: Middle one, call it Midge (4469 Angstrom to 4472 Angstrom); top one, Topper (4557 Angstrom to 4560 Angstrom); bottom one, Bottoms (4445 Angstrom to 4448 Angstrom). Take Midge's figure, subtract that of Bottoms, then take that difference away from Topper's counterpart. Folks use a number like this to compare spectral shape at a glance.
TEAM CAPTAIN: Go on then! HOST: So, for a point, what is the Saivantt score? 1.29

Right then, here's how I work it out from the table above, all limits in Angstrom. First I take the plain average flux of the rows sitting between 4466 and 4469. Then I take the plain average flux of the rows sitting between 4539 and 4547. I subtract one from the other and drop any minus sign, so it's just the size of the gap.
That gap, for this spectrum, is 0.68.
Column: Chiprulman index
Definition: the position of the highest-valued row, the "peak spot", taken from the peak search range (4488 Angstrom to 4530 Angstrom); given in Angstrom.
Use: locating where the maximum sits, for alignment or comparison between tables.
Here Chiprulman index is 4516.0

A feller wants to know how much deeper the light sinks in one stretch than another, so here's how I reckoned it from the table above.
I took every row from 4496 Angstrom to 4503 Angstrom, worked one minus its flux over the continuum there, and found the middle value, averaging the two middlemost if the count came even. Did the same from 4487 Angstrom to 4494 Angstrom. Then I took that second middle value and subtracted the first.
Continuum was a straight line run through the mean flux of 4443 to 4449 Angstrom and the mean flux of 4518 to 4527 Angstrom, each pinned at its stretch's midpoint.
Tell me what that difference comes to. -0.022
